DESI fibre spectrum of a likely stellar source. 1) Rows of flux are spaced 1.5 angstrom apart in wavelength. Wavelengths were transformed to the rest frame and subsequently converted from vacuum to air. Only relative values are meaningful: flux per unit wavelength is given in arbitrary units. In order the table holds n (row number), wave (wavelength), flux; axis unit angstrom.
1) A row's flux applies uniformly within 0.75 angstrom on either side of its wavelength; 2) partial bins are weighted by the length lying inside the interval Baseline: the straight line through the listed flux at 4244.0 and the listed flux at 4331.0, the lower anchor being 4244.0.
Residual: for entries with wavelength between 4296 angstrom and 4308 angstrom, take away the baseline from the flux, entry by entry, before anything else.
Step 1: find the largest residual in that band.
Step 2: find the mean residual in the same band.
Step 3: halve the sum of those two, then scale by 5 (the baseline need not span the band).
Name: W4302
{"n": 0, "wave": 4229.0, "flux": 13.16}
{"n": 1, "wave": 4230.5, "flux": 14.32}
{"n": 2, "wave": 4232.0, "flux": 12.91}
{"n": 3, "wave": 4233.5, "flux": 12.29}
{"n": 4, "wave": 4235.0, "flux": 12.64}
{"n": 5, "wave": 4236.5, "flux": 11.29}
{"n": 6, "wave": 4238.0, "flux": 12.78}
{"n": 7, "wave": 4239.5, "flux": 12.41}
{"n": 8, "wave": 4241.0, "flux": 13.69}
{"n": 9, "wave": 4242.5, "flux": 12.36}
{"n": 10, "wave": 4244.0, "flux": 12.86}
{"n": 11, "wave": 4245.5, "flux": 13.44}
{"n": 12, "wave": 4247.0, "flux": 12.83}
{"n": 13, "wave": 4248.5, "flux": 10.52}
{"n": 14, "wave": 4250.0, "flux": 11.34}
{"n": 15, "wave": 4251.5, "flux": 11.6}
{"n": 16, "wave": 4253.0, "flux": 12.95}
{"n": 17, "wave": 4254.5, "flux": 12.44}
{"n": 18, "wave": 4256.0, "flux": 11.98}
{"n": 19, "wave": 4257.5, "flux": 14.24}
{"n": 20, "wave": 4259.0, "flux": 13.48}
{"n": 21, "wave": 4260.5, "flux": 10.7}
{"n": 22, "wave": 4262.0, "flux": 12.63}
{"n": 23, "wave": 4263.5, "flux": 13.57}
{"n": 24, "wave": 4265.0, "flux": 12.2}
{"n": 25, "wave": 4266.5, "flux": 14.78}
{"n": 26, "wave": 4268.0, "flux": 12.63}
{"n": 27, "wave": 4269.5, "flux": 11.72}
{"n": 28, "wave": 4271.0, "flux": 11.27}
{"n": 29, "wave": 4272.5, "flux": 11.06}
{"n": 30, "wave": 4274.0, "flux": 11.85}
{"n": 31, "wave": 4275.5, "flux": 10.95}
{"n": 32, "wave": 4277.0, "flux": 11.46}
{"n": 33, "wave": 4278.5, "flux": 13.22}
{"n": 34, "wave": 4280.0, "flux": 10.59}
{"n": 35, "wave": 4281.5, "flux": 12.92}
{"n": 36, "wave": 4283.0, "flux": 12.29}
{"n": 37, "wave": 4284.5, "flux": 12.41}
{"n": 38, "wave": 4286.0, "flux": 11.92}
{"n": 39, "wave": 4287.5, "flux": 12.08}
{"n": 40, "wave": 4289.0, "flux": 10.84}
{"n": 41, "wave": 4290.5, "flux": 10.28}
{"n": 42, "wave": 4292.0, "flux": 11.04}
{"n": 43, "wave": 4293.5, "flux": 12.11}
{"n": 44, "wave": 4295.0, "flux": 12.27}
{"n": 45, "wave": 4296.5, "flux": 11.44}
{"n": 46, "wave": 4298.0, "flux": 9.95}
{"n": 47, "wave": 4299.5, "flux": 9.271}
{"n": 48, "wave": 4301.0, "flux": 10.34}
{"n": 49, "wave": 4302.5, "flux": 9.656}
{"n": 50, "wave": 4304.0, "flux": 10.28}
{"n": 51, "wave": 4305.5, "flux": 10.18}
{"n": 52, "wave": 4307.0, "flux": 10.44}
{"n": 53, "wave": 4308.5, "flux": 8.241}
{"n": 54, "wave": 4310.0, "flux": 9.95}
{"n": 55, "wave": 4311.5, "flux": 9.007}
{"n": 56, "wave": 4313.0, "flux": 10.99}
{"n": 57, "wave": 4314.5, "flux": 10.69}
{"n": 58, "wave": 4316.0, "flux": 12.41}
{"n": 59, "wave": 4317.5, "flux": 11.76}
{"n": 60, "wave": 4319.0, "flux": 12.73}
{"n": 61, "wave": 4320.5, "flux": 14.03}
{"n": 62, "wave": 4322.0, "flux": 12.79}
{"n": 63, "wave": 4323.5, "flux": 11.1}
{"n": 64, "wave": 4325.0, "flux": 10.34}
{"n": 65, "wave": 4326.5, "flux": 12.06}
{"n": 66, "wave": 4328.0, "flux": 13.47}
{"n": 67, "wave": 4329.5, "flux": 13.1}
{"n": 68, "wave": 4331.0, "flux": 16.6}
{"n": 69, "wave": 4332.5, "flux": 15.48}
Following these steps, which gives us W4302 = -22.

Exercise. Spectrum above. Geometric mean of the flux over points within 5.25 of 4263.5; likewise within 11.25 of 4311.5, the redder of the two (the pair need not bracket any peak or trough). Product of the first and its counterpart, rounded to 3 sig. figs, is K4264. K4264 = 138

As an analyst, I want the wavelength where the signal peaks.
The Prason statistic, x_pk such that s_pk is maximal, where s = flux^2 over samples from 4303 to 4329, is 4320.5 angstrom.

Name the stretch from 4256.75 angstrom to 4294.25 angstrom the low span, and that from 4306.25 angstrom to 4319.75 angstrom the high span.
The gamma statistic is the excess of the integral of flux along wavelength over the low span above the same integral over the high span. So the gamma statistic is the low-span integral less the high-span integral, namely 309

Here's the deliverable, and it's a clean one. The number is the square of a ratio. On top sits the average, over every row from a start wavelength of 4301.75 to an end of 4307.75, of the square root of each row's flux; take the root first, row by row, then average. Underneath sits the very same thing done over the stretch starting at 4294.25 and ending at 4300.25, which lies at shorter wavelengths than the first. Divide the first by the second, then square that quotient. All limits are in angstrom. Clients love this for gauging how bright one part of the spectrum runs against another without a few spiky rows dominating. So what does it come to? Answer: 0.95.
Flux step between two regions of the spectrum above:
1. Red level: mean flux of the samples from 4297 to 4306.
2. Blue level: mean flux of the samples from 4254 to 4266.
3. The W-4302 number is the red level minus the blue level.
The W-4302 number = -2.7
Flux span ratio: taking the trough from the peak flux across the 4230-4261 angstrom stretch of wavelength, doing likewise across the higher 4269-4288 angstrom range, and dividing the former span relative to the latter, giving 1.44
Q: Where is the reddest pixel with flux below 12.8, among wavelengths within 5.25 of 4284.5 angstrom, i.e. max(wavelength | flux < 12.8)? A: 4289.0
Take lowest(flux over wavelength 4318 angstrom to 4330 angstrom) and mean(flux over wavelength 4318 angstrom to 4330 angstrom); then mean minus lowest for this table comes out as 2.1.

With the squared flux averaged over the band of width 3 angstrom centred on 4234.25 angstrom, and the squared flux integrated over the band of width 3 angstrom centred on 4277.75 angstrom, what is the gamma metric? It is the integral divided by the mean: 2.95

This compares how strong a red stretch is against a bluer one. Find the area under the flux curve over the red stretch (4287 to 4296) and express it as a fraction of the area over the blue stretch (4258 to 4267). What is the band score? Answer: 0.89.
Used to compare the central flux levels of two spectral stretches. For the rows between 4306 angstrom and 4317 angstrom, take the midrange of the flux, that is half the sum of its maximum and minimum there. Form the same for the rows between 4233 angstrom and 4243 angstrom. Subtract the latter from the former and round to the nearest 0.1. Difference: -2.2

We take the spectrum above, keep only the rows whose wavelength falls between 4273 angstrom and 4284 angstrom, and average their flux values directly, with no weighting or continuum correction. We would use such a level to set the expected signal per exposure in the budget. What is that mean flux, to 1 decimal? 11.9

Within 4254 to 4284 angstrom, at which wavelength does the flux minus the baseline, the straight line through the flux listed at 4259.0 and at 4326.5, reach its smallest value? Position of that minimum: 4260.5 angstrom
